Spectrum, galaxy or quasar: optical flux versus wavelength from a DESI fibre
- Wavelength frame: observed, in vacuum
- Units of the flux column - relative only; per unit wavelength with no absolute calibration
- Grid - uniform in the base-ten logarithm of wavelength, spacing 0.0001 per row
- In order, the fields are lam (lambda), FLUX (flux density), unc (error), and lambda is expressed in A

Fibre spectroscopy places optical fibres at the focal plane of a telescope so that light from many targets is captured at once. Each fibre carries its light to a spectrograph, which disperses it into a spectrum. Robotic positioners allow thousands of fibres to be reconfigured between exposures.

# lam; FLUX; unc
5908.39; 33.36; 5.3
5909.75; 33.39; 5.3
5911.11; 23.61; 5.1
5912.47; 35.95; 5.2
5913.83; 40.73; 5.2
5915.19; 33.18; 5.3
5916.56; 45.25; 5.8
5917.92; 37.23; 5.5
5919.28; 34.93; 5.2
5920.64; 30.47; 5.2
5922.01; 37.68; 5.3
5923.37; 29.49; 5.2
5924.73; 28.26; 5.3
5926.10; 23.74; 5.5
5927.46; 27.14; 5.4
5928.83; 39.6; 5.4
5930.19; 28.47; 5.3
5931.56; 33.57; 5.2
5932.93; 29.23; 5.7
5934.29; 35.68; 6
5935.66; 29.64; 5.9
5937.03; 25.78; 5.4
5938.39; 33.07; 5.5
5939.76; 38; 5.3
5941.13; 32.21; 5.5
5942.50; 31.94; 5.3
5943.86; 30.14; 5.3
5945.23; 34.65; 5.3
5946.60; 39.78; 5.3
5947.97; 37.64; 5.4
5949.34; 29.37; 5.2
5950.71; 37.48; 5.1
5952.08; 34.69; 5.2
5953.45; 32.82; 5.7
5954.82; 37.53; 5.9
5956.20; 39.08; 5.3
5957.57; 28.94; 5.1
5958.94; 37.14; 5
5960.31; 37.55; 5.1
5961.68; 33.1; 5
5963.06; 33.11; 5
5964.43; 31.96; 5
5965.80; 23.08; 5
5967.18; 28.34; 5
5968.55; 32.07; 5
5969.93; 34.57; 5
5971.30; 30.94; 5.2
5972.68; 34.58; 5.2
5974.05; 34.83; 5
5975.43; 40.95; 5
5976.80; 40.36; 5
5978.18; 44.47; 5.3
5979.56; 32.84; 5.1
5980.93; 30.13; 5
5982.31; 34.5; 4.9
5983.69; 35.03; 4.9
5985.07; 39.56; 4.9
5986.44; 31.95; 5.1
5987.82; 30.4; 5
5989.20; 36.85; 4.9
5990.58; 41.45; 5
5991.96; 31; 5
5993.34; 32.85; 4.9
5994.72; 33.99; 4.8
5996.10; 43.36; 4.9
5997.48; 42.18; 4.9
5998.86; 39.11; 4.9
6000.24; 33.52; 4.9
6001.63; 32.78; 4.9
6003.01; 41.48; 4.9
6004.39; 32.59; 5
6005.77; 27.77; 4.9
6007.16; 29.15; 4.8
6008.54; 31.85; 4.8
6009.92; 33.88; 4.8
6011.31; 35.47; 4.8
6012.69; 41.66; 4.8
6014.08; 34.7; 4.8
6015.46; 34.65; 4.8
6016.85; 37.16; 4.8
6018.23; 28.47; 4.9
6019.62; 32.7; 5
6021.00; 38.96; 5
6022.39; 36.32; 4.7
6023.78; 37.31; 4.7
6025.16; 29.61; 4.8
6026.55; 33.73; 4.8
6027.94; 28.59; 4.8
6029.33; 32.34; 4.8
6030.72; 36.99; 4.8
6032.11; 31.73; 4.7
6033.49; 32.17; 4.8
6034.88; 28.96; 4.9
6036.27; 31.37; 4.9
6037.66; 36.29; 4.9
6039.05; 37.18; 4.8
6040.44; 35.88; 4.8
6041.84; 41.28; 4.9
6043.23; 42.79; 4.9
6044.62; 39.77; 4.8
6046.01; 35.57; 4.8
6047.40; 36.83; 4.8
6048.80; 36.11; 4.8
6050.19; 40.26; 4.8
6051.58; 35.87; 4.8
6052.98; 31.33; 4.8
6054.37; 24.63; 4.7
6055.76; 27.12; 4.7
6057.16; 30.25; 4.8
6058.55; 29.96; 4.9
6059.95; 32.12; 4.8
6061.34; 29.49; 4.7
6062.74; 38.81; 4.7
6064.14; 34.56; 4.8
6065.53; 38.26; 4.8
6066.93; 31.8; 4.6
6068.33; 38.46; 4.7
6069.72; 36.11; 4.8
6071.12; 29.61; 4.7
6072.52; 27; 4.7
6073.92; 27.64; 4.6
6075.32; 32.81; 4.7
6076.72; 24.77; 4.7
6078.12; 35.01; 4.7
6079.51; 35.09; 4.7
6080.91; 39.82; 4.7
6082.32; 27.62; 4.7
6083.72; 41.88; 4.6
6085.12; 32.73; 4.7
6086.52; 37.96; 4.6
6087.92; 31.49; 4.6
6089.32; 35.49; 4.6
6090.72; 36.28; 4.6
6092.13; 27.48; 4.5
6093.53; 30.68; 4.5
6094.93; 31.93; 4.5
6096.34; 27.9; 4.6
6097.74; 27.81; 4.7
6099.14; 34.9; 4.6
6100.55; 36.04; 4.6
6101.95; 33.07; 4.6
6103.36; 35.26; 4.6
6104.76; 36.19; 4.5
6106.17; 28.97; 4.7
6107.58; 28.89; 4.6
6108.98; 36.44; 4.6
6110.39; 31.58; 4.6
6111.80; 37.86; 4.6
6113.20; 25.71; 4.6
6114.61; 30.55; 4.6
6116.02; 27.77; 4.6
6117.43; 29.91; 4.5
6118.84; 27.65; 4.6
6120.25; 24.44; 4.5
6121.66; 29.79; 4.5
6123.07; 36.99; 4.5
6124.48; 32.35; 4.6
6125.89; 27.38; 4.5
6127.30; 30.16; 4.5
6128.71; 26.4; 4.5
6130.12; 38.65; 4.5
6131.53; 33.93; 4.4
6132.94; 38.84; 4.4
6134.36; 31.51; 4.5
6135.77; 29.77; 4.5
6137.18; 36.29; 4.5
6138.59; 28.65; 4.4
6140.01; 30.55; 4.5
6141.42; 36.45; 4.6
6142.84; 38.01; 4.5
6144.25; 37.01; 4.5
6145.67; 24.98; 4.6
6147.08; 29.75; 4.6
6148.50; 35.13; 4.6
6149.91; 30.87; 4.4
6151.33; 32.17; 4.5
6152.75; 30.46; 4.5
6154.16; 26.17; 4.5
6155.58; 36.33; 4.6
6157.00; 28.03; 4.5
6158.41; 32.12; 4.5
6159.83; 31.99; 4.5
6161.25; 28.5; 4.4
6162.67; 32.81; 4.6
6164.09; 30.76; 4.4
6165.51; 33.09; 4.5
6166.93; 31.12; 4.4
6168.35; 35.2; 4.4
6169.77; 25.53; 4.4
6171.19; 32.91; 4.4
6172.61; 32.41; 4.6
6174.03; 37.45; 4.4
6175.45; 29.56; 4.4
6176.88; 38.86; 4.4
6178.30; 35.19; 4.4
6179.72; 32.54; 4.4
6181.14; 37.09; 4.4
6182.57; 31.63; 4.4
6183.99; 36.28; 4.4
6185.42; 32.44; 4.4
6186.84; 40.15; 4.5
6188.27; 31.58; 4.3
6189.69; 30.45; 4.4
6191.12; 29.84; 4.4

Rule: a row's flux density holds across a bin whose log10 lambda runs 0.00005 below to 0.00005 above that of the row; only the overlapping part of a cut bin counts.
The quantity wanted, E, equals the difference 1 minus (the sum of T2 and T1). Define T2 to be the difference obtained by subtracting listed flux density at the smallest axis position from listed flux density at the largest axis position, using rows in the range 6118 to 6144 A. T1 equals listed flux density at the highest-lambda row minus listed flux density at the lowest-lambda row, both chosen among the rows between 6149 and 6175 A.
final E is -16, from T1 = 7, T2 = 10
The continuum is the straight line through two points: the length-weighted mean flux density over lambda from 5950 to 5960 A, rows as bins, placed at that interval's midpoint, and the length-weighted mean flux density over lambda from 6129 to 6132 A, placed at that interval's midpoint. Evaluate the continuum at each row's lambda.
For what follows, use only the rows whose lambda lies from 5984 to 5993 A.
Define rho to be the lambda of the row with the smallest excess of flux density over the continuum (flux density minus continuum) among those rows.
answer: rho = 5987.82 A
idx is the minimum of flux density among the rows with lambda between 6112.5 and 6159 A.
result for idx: 24.44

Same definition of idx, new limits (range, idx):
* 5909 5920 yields 23.61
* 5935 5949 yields 25.78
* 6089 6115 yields 25.71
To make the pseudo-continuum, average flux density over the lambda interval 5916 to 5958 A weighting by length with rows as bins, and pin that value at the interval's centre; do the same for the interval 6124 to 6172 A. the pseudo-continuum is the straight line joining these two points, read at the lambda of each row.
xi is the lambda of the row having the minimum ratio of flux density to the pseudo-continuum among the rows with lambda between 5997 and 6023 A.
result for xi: 6005.77 A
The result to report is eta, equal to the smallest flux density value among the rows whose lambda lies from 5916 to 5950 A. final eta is 23.74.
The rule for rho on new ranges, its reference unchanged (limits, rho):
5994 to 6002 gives 6001.63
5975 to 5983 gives 5980.93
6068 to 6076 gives 6072.52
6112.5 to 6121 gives 6120.25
